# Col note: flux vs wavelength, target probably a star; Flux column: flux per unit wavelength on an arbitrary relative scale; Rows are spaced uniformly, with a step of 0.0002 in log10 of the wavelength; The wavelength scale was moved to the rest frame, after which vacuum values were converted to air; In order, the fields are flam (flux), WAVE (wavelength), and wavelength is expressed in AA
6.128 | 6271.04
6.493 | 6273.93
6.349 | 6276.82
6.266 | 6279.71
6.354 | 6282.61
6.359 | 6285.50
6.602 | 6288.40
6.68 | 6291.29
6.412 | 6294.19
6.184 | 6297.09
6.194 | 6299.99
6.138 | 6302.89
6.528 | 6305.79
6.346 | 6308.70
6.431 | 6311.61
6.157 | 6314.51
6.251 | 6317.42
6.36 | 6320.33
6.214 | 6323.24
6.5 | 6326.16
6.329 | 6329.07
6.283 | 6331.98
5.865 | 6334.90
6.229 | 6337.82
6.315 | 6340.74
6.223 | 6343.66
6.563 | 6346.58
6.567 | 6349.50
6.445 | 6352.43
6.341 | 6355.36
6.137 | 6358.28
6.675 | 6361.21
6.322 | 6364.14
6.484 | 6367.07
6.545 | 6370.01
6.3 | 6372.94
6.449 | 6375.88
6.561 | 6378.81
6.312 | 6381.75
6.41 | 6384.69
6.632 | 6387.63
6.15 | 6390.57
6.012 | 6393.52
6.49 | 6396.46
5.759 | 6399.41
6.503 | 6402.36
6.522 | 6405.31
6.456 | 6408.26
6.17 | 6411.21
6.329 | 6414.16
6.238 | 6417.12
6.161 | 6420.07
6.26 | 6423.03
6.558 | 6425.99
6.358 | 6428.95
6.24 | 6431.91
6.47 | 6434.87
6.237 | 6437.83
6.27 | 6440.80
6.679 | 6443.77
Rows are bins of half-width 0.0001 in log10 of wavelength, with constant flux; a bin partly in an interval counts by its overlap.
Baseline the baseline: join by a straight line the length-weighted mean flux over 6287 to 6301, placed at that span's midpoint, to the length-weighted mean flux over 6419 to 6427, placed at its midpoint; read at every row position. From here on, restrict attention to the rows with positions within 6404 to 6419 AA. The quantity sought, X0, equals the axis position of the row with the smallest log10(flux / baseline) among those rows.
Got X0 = 6411.21 AA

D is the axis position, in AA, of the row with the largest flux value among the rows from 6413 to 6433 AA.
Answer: 6425.99 AA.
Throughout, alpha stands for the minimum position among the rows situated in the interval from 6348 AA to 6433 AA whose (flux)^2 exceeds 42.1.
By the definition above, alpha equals 6349.50 AA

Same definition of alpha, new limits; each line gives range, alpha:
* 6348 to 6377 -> 6349.50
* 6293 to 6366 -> 6305.79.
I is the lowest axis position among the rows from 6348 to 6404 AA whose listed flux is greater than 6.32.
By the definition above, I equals 6349.50 AA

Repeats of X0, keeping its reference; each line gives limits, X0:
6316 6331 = 6323.24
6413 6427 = 6420.07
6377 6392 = 6390.57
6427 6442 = 6431.91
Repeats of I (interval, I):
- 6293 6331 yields 6294.19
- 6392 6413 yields 6396.46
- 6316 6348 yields 6320.33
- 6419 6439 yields 6425.99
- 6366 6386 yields 6367.07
